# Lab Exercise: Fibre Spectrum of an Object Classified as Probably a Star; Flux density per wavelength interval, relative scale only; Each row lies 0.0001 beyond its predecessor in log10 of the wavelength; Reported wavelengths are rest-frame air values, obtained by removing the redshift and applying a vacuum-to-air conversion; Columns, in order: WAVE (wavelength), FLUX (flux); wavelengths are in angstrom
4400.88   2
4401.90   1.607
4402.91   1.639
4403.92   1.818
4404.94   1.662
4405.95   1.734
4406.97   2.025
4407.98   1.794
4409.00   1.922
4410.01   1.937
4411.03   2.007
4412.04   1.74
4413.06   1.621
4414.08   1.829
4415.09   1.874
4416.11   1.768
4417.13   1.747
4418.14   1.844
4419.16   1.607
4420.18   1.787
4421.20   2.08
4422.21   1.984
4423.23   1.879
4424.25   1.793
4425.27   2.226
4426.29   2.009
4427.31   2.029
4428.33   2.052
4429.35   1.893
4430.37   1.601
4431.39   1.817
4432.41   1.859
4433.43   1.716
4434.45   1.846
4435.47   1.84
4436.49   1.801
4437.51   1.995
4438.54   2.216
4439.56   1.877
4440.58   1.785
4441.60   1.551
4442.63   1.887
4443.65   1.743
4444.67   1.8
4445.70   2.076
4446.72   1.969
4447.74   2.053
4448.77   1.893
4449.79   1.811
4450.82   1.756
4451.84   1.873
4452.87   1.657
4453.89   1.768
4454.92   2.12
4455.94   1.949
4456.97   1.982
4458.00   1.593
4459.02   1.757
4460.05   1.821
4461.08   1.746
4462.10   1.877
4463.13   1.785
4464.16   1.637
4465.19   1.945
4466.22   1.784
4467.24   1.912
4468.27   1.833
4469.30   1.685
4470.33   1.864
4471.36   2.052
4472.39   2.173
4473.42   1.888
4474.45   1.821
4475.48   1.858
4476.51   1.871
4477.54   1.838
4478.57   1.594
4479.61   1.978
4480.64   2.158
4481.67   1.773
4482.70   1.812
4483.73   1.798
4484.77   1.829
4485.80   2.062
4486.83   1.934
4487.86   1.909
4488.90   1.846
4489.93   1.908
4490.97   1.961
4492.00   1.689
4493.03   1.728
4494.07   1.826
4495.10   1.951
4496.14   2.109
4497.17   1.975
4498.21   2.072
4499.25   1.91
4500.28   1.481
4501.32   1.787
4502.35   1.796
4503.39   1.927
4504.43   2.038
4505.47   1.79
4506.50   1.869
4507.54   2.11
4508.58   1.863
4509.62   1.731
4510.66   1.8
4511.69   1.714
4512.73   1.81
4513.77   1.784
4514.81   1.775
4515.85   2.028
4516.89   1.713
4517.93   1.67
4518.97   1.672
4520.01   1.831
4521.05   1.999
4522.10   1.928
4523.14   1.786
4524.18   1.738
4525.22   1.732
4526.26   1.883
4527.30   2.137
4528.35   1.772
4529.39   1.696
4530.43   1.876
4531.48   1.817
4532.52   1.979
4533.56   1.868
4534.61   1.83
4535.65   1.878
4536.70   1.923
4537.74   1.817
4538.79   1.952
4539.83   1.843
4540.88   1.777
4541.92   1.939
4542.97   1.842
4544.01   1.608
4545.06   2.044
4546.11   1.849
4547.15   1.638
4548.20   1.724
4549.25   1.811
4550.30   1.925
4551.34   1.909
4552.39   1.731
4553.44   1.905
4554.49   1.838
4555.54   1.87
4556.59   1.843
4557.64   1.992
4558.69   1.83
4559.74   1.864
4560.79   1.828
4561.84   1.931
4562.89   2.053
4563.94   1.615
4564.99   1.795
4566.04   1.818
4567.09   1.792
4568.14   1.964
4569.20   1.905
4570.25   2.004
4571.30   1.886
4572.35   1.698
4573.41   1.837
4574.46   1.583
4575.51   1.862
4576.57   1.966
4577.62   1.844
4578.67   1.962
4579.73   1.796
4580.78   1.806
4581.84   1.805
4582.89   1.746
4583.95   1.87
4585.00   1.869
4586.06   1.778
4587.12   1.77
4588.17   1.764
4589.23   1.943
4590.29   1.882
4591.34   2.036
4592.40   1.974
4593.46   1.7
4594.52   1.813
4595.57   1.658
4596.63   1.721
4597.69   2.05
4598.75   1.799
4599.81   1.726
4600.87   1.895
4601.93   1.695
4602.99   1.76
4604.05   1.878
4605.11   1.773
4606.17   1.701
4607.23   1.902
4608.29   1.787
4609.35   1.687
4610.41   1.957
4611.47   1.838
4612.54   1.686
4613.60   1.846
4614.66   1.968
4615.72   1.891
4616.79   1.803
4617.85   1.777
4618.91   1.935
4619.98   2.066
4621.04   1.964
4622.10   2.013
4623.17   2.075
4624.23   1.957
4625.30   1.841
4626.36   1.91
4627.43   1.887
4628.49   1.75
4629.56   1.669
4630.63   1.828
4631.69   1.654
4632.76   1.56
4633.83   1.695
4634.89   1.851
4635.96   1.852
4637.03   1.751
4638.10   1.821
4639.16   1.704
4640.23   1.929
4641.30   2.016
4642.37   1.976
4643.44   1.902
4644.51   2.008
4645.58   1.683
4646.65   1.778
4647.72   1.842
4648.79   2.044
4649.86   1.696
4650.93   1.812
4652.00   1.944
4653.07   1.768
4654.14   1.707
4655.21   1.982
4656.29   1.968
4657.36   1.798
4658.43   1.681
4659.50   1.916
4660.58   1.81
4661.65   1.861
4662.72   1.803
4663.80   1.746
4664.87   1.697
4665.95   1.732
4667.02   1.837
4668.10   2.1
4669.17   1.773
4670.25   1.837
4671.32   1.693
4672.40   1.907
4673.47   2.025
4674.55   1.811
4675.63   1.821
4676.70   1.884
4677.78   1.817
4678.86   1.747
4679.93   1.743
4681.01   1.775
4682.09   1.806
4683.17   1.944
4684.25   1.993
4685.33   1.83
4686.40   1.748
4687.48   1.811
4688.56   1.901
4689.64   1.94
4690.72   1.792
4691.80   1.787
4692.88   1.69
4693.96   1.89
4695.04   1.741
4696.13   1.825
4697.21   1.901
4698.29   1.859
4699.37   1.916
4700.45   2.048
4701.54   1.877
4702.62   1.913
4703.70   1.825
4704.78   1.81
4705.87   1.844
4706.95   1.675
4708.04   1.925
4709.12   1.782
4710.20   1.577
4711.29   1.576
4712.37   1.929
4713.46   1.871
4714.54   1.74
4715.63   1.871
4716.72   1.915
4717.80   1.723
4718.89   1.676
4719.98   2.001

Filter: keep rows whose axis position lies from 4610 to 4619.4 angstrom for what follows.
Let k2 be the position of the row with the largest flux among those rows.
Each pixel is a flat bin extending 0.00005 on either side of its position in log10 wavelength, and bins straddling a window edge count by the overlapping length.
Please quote 4614.66 angstrom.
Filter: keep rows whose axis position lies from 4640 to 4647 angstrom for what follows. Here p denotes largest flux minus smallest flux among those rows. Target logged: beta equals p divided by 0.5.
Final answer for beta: 0.67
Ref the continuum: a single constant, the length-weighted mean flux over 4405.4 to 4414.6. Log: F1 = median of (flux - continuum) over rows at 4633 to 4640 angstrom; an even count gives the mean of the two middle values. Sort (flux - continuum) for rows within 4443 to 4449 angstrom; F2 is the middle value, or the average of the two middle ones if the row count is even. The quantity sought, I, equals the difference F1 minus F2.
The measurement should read -0.145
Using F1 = -0.06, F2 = 0.09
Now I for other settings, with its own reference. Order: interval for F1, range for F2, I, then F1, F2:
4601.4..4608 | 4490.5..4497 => -0.122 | -0.08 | 0.04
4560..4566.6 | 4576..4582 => -0.002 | -0.02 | -0.02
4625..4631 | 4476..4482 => -0.020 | -0.01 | 0.01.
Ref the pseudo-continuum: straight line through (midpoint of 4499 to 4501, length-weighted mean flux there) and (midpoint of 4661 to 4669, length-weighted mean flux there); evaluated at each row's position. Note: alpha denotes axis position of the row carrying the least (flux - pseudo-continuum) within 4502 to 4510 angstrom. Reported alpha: 4509.62 angstrom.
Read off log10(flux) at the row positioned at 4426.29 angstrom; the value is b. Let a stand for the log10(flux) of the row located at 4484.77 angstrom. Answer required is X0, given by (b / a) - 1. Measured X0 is 0.16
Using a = 0.26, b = 0.30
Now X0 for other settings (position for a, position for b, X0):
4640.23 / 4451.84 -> -0.04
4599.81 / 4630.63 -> 0.11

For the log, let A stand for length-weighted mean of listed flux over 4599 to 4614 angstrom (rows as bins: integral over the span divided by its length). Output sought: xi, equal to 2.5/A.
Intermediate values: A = 1.79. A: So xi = 1.39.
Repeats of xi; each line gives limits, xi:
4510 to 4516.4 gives 1.38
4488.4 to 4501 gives 1.34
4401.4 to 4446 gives 1.35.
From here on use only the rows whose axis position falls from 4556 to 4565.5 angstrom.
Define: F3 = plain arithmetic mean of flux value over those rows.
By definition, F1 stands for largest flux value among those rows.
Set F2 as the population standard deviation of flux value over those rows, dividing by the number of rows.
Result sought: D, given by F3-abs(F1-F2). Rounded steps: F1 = 2.053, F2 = 0.118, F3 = 1.86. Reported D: -0.073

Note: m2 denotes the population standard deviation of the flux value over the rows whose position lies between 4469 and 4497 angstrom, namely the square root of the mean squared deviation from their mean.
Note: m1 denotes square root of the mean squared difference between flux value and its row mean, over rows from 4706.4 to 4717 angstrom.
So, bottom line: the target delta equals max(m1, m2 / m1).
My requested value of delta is 1.1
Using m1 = 0.13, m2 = 0.139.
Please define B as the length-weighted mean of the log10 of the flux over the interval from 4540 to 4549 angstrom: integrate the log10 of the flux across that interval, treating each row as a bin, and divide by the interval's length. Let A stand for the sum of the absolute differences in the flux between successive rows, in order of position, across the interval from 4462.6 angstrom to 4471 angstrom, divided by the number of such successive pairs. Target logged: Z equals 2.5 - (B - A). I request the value 2.41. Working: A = 0.16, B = 0.255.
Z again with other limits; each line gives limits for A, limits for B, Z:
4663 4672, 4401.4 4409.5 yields 2.39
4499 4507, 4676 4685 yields 2.42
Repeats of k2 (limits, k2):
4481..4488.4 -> 4485.80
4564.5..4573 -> 4570.25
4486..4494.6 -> 4490.97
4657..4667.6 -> 4659.50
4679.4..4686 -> 4684.25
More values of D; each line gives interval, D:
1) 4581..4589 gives -0.023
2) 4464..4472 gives -0.085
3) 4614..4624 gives -0.032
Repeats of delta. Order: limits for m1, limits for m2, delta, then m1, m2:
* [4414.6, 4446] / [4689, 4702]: 0.6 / 0.16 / 0.092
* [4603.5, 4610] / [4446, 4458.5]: 1.9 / 0.08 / 0.151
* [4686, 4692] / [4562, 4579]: 1.9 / 0.07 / 0.129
